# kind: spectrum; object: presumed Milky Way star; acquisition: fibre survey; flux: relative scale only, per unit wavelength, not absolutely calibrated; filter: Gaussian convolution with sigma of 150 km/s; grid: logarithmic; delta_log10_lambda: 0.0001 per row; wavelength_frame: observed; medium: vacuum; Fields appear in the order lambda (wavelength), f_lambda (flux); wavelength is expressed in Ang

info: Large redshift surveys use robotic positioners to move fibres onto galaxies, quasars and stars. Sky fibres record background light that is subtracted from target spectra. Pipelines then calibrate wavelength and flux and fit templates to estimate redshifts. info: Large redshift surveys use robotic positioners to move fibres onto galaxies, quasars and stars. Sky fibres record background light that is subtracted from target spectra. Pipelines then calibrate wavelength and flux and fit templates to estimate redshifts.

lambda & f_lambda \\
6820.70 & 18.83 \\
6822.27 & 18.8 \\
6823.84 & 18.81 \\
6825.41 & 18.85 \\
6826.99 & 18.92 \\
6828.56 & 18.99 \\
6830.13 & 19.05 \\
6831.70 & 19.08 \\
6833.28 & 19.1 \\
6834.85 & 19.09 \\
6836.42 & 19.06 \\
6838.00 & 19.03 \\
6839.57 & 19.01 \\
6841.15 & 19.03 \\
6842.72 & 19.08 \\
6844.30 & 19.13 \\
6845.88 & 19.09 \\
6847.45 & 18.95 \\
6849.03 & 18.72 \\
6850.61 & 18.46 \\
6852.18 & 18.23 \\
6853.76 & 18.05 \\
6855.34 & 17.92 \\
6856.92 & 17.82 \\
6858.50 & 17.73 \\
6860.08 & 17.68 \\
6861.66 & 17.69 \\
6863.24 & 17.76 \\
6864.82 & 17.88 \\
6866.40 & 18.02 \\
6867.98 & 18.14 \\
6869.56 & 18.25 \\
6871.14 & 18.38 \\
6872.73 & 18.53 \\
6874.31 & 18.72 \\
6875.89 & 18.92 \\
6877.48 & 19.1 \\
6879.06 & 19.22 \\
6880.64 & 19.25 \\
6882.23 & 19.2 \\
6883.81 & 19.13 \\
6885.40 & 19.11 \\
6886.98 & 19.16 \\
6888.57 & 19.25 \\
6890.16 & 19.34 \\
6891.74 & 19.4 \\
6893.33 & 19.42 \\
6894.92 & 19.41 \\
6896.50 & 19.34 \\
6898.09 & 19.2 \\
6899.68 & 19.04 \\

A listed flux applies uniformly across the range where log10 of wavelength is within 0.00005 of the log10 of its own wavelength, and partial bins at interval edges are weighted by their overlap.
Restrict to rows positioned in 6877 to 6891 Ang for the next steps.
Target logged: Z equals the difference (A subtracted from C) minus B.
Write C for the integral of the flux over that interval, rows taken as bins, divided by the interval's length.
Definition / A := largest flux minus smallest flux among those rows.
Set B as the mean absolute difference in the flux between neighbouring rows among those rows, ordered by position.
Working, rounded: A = 0.2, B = 0.065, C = 19.2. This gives 18.9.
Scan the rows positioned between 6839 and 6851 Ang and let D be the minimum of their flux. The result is 18.46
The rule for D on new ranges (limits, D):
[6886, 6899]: 19.16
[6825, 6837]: 18.85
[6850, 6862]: 17.68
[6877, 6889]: 19.1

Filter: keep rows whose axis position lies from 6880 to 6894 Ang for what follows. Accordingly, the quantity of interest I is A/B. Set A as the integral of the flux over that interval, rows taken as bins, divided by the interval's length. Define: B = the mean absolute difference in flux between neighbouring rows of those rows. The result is 342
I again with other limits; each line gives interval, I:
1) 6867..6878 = 116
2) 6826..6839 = 533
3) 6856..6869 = 208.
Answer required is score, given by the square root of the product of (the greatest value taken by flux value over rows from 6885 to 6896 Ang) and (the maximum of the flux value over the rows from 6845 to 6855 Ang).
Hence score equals 19.3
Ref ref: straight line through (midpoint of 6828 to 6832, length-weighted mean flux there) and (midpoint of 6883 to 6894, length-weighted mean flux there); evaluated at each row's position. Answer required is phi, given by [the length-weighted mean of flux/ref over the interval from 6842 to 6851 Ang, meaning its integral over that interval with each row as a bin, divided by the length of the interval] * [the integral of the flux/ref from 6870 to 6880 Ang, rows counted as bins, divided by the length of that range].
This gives 0.968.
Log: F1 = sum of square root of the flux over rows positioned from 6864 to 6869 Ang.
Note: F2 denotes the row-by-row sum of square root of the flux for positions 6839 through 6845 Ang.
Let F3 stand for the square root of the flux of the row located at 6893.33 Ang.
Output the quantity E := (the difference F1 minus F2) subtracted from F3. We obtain 9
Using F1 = 13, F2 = 17.5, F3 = 4.41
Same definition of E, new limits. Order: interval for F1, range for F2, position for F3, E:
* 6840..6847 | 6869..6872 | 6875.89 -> -5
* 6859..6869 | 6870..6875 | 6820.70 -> -8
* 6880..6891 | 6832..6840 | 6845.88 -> -4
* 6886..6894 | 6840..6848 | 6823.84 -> 4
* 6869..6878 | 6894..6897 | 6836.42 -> -13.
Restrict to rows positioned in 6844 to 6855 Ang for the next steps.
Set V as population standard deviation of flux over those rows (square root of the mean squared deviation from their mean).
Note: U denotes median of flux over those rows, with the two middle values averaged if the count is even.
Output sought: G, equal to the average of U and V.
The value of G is 9.557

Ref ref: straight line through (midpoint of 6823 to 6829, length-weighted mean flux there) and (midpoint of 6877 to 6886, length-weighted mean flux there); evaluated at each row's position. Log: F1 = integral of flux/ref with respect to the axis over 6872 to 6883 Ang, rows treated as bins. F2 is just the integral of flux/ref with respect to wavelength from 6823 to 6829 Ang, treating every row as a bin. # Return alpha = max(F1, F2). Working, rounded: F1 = 10.9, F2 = 6.0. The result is 11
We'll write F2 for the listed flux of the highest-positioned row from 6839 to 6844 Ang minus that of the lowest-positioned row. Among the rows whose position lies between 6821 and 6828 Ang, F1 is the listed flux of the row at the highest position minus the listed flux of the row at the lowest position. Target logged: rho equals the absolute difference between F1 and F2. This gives 0.05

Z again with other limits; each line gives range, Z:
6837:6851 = 18.2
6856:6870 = 17.2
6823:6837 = 18.7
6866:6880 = 17.3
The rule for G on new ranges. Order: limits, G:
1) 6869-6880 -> 9.530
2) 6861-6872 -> 9.128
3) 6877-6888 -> 9.607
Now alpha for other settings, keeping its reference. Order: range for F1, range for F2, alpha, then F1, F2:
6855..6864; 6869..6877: 8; 8.4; 7.8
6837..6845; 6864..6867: 8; 8.0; 2.8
